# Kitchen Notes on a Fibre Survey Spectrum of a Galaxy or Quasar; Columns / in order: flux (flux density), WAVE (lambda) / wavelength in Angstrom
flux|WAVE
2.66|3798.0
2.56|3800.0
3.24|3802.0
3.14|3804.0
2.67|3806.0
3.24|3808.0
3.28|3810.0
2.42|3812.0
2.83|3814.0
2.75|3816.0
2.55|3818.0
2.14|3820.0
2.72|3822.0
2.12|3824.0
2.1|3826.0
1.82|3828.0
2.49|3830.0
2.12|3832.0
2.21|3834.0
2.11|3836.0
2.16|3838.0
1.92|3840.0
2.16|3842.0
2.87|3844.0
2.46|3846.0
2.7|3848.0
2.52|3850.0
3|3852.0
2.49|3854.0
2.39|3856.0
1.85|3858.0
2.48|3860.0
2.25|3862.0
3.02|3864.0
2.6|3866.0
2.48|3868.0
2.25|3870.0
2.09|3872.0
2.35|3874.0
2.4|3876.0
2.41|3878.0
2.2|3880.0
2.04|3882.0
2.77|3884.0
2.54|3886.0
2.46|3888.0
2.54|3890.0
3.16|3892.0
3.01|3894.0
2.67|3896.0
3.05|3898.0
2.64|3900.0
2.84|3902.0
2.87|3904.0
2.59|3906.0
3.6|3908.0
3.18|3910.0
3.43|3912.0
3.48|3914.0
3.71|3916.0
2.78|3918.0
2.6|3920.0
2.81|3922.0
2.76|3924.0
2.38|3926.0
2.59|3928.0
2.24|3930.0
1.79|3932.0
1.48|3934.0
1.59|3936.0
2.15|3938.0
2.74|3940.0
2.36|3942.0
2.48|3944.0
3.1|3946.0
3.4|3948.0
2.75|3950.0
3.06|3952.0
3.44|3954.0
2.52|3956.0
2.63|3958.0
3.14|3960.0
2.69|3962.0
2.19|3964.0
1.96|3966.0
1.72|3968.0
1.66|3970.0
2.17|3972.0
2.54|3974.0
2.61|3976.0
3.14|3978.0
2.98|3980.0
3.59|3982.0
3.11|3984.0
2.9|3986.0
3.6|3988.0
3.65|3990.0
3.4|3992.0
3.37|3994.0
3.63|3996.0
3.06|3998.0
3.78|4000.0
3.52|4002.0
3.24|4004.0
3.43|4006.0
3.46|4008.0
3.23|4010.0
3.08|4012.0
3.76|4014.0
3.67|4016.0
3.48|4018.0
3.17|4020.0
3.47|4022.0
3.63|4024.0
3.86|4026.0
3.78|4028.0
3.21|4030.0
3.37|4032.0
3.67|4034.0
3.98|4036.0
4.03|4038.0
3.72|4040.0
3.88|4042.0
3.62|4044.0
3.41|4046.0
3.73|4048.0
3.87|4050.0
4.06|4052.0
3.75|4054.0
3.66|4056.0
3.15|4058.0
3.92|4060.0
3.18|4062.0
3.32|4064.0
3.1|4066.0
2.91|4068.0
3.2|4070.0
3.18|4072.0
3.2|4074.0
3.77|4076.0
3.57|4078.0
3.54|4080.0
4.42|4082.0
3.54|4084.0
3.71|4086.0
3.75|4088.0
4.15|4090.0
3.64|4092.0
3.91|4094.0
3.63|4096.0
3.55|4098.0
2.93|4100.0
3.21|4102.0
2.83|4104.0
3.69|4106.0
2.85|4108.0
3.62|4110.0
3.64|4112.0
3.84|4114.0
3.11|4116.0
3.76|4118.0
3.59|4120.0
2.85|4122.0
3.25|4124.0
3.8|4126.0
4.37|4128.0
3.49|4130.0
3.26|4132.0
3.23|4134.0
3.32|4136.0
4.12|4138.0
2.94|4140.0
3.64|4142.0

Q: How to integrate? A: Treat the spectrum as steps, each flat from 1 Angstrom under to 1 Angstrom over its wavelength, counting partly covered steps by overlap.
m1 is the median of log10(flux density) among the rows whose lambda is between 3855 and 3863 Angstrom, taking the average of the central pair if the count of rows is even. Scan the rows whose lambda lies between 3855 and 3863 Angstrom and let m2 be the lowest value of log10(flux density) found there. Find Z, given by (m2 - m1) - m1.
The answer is -0.463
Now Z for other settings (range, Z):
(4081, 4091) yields -0.599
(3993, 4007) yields -0.585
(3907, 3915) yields -0.574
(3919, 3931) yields -0.478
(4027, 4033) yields -0.549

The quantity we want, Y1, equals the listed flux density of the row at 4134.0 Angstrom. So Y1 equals 3.23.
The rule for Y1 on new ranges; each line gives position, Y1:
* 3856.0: 2.39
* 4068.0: 2.91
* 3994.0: 3.37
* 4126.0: 3.8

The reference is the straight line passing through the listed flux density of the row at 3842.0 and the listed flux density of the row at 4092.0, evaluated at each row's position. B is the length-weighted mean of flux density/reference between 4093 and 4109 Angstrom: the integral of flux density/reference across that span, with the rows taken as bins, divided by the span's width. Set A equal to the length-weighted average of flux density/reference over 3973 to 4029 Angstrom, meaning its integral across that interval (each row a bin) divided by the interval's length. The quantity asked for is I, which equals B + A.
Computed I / 2.0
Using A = 1.08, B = 0.90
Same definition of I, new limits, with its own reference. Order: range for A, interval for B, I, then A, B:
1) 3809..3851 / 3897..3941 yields 2.2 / 1.15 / 1.04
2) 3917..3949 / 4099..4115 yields 1.8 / 0.91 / 0.89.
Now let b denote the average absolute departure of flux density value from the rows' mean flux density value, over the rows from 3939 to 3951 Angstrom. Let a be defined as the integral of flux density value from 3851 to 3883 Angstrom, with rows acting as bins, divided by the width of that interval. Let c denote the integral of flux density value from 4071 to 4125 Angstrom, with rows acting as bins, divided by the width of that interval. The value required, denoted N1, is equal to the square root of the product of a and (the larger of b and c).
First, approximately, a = 2.39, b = 0.297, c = 3.5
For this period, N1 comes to 2.9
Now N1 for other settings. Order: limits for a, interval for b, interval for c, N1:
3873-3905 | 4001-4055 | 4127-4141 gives 3.0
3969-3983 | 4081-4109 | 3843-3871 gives 2.6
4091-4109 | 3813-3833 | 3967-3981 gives 2.8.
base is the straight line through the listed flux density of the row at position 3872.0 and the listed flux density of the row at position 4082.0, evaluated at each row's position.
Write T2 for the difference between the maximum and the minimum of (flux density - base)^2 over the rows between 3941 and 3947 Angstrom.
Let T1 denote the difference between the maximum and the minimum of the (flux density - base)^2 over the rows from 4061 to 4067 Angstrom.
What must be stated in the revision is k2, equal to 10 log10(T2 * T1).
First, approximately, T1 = 0.49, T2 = 0.2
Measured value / -10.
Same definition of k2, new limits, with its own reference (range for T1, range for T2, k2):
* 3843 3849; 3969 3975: 1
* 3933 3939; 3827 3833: -1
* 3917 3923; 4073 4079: -15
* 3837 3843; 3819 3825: -7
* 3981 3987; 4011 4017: -13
